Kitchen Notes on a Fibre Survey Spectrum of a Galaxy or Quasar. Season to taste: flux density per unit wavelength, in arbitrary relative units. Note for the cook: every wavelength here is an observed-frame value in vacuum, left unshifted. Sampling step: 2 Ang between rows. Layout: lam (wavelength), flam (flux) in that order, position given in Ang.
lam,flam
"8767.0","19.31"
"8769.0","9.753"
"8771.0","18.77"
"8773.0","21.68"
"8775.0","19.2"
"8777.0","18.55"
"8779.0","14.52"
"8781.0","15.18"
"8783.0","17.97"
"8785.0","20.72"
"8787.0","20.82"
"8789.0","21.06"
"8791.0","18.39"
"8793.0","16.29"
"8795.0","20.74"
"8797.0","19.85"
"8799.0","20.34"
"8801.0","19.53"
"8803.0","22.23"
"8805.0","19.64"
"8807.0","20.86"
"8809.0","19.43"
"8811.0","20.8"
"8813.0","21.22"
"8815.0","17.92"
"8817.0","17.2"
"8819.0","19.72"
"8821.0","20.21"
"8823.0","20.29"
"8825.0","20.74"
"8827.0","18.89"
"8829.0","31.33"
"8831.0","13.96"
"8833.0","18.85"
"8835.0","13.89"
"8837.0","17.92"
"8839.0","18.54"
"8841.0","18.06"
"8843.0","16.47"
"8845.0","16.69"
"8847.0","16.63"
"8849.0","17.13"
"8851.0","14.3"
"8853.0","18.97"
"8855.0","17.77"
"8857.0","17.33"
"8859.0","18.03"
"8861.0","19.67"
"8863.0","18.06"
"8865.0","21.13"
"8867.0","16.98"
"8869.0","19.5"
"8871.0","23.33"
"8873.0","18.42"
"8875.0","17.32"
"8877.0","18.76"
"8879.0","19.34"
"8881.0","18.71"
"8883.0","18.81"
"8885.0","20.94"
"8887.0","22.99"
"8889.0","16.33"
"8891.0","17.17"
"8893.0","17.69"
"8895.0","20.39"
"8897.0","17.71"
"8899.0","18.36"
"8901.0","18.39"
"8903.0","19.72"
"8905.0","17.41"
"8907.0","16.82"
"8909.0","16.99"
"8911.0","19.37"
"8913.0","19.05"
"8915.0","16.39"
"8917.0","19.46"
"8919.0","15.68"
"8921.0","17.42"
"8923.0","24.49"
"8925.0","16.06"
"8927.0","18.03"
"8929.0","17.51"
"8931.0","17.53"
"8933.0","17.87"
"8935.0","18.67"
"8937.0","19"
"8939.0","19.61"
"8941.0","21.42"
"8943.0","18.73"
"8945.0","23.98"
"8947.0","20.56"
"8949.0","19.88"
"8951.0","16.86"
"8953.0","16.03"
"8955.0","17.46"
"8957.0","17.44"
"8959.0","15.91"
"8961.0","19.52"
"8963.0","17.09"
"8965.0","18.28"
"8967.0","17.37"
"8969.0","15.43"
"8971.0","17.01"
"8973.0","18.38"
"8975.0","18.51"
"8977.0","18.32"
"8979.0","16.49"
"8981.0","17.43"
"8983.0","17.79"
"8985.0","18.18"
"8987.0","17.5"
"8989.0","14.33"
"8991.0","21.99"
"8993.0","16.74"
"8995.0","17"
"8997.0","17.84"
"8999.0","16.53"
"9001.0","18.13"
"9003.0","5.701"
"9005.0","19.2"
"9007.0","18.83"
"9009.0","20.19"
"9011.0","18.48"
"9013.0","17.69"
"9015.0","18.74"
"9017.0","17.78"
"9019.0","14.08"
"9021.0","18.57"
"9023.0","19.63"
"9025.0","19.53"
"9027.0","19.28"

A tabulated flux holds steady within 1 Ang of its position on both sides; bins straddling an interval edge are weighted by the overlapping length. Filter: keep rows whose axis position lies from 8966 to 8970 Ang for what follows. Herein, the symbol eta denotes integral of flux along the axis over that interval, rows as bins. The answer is 66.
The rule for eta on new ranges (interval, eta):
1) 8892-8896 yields 76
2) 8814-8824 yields 191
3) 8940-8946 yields 128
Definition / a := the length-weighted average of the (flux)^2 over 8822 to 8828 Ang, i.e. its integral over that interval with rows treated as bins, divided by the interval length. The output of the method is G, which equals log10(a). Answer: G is 2.60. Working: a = 400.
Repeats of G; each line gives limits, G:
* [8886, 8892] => 2.56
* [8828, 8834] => 2.71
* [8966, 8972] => 2.44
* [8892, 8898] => 2.54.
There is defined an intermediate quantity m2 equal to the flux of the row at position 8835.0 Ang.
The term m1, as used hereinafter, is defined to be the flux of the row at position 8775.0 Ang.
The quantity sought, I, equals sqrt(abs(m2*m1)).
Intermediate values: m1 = 19.2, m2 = 13.89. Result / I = 16.3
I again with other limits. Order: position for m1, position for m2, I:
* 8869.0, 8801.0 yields 19.5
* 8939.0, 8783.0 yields 18.8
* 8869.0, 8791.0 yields 18.9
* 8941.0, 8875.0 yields 19.3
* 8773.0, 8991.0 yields 21.8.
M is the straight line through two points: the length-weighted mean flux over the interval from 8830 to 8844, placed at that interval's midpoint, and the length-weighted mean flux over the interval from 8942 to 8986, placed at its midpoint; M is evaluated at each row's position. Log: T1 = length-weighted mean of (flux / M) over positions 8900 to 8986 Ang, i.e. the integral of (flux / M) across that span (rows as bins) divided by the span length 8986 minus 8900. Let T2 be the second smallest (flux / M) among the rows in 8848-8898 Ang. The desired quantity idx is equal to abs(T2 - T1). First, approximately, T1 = 1.02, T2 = 0.94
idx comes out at 0.08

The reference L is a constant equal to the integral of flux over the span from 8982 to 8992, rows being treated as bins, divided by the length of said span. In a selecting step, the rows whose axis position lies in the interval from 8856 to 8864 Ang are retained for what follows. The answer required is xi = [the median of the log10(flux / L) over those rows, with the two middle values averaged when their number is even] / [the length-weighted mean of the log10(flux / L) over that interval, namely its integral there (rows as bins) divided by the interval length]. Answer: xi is 0.30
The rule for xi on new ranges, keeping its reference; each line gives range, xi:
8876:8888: 0.60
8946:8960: 1.73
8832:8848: 0.74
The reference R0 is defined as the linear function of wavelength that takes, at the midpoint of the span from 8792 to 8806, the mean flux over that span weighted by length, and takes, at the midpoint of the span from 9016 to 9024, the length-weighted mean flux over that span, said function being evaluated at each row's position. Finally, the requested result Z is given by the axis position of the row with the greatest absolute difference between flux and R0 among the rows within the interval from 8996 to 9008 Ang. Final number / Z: 9003.0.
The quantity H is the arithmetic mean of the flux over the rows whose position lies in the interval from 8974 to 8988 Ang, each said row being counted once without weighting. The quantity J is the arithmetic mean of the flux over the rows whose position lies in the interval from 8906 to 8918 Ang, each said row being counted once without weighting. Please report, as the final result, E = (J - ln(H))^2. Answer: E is 229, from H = 17.7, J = 18.0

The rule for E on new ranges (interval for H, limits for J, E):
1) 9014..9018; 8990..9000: 228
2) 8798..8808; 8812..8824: 269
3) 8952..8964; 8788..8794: 248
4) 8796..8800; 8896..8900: 226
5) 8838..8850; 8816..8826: 282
